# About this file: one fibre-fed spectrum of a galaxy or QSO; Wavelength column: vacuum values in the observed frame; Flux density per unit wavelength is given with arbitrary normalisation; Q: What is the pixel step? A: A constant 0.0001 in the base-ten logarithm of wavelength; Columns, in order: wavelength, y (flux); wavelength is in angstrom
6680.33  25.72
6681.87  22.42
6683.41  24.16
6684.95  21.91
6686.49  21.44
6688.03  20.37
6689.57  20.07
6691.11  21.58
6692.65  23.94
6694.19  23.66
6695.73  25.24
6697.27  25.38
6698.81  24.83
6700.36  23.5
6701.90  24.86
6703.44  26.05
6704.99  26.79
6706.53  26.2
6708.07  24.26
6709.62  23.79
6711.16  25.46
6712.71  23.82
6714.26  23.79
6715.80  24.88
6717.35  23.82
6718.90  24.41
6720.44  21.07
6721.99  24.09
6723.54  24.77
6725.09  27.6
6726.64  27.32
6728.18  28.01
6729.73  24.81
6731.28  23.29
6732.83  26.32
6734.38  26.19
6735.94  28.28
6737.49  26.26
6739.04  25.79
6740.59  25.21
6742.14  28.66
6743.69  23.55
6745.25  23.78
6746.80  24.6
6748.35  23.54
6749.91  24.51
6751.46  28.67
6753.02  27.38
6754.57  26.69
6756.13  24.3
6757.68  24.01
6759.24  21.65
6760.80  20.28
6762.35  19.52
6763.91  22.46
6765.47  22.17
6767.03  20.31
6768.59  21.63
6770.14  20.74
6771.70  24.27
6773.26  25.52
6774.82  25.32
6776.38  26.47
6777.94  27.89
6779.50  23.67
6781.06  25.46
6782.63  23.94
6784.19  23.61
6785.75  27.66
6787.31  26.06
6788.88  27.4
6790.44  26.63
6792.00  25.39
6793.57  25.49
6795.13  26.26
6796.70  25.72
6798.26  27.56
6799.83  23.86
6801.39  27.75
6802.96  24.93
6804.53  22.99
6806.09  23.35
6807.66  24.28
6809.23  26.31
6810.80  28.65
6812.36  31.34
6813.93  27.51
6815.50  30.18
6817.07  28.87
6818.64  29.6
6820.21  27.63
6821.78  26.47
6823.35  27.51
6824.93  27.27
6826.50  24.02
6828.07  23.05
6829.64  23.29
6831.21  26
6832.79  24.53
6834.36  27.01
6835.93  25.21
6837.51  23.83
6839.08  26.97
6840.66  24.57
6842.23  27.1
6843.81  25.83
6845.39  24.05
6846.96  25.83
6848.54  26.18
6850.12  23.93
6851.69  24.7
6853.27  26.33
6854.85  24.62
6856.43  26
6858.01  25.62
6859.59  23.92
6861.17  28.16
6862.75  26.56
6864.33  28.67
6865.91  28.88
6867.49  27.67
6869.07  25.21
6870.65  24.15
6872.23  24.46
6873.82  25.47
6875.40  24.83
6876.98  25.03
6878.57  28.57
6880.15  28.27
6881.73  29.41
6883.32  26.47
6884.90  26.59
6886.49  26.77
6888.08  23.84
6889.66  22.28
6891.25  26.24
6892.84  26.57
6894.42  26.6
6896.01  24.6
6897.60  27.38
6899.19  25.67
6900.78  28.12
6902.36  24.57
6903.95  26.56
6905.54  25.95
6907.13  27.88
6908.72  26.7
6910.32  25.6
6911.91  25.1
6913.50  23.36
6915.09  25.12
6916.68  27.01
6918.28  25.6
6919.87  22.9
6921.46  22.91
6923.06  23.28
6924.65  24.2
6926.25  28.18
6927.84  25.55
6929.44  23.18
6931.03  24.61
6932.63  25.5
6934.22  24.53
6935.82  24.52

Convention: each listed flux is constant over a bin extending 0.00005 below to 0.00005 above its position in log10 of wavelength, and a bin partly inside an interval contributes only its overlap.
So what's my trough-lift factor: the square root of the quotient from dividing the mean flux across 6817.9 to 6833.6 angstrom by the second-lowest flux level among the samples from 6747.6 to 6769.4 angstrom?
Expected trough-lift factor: 1.13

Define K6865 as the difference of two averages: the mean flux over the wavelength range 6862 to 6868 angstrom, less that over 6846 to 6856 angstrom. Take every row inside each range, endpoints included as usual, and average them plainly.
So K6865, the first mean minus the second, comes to 2.7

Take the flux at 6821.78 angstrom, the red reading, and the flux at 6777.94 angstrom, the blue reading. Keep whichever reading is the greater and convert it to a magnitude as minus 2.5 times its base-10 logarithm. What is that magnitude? -3.614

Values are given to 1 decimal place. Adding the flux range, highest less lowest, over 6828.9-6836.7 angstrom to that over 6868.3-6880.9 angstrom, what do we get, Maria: 8.1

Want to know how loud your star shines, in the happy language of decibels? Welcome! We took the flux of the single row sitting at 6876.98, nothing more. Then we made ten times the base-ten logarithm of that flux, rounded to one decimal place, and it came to 14.0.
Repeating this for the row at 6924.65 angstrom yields 13.8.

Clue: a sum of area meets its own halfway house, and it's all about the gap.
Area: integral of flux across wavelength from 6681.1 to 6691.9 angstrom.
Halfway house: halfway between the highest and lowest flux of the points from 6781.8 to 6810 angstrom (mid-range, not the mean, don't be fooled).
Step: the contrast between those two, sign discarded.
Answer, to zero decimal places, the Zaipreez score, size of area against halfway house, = 209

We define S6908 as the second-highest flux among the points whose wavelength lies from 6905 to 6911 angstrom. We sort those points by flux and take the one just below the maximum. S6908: 26.7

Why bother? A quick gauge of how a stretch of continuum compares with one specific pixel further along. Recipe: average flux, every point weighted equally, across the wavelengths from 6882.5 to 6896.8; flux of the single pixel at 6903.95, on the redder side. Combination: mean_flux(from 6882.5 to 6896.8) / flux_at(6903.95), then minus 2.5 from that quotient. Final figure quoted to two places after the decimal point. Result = -1.54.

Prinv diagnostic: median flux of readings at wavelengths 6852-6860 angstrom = 25.6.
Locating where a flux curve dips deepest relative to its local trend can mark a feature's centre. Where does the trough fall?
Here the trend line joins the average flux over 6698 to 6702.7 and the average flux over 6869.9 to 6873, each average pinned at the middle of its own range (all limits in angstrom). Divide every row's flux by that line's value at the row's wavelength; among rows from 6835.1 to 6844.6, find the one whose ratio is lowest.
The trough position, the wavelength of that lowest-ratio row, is 6837.51 angstrom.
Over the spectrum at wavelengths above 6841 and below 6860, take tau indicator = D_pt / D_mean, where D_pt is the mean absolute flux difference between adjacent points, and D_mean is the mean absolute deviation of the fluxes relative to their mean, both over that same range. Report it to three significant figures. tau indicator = 1.49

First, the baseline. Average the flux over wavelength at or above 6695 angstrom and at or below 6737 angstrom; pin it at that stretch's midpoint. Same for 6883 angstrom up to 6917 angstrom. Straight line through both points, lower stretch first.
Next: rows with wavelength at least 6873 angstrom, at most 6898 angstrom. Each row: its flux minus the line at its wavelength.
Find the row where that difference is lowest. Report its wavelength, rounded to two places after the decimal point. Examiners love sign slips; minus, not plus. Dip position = 6889.66 angstrom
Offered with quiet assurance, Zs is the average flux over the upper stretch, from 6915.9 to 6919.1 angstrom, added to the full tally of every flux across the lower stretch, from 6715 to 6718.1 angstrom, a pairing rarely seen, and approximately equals 75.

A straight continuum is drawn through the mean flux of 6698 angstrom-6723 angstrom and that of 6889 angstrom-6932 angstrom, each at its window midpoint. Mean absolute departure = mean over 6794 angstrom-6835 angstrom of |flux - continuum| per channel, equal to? 2.2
